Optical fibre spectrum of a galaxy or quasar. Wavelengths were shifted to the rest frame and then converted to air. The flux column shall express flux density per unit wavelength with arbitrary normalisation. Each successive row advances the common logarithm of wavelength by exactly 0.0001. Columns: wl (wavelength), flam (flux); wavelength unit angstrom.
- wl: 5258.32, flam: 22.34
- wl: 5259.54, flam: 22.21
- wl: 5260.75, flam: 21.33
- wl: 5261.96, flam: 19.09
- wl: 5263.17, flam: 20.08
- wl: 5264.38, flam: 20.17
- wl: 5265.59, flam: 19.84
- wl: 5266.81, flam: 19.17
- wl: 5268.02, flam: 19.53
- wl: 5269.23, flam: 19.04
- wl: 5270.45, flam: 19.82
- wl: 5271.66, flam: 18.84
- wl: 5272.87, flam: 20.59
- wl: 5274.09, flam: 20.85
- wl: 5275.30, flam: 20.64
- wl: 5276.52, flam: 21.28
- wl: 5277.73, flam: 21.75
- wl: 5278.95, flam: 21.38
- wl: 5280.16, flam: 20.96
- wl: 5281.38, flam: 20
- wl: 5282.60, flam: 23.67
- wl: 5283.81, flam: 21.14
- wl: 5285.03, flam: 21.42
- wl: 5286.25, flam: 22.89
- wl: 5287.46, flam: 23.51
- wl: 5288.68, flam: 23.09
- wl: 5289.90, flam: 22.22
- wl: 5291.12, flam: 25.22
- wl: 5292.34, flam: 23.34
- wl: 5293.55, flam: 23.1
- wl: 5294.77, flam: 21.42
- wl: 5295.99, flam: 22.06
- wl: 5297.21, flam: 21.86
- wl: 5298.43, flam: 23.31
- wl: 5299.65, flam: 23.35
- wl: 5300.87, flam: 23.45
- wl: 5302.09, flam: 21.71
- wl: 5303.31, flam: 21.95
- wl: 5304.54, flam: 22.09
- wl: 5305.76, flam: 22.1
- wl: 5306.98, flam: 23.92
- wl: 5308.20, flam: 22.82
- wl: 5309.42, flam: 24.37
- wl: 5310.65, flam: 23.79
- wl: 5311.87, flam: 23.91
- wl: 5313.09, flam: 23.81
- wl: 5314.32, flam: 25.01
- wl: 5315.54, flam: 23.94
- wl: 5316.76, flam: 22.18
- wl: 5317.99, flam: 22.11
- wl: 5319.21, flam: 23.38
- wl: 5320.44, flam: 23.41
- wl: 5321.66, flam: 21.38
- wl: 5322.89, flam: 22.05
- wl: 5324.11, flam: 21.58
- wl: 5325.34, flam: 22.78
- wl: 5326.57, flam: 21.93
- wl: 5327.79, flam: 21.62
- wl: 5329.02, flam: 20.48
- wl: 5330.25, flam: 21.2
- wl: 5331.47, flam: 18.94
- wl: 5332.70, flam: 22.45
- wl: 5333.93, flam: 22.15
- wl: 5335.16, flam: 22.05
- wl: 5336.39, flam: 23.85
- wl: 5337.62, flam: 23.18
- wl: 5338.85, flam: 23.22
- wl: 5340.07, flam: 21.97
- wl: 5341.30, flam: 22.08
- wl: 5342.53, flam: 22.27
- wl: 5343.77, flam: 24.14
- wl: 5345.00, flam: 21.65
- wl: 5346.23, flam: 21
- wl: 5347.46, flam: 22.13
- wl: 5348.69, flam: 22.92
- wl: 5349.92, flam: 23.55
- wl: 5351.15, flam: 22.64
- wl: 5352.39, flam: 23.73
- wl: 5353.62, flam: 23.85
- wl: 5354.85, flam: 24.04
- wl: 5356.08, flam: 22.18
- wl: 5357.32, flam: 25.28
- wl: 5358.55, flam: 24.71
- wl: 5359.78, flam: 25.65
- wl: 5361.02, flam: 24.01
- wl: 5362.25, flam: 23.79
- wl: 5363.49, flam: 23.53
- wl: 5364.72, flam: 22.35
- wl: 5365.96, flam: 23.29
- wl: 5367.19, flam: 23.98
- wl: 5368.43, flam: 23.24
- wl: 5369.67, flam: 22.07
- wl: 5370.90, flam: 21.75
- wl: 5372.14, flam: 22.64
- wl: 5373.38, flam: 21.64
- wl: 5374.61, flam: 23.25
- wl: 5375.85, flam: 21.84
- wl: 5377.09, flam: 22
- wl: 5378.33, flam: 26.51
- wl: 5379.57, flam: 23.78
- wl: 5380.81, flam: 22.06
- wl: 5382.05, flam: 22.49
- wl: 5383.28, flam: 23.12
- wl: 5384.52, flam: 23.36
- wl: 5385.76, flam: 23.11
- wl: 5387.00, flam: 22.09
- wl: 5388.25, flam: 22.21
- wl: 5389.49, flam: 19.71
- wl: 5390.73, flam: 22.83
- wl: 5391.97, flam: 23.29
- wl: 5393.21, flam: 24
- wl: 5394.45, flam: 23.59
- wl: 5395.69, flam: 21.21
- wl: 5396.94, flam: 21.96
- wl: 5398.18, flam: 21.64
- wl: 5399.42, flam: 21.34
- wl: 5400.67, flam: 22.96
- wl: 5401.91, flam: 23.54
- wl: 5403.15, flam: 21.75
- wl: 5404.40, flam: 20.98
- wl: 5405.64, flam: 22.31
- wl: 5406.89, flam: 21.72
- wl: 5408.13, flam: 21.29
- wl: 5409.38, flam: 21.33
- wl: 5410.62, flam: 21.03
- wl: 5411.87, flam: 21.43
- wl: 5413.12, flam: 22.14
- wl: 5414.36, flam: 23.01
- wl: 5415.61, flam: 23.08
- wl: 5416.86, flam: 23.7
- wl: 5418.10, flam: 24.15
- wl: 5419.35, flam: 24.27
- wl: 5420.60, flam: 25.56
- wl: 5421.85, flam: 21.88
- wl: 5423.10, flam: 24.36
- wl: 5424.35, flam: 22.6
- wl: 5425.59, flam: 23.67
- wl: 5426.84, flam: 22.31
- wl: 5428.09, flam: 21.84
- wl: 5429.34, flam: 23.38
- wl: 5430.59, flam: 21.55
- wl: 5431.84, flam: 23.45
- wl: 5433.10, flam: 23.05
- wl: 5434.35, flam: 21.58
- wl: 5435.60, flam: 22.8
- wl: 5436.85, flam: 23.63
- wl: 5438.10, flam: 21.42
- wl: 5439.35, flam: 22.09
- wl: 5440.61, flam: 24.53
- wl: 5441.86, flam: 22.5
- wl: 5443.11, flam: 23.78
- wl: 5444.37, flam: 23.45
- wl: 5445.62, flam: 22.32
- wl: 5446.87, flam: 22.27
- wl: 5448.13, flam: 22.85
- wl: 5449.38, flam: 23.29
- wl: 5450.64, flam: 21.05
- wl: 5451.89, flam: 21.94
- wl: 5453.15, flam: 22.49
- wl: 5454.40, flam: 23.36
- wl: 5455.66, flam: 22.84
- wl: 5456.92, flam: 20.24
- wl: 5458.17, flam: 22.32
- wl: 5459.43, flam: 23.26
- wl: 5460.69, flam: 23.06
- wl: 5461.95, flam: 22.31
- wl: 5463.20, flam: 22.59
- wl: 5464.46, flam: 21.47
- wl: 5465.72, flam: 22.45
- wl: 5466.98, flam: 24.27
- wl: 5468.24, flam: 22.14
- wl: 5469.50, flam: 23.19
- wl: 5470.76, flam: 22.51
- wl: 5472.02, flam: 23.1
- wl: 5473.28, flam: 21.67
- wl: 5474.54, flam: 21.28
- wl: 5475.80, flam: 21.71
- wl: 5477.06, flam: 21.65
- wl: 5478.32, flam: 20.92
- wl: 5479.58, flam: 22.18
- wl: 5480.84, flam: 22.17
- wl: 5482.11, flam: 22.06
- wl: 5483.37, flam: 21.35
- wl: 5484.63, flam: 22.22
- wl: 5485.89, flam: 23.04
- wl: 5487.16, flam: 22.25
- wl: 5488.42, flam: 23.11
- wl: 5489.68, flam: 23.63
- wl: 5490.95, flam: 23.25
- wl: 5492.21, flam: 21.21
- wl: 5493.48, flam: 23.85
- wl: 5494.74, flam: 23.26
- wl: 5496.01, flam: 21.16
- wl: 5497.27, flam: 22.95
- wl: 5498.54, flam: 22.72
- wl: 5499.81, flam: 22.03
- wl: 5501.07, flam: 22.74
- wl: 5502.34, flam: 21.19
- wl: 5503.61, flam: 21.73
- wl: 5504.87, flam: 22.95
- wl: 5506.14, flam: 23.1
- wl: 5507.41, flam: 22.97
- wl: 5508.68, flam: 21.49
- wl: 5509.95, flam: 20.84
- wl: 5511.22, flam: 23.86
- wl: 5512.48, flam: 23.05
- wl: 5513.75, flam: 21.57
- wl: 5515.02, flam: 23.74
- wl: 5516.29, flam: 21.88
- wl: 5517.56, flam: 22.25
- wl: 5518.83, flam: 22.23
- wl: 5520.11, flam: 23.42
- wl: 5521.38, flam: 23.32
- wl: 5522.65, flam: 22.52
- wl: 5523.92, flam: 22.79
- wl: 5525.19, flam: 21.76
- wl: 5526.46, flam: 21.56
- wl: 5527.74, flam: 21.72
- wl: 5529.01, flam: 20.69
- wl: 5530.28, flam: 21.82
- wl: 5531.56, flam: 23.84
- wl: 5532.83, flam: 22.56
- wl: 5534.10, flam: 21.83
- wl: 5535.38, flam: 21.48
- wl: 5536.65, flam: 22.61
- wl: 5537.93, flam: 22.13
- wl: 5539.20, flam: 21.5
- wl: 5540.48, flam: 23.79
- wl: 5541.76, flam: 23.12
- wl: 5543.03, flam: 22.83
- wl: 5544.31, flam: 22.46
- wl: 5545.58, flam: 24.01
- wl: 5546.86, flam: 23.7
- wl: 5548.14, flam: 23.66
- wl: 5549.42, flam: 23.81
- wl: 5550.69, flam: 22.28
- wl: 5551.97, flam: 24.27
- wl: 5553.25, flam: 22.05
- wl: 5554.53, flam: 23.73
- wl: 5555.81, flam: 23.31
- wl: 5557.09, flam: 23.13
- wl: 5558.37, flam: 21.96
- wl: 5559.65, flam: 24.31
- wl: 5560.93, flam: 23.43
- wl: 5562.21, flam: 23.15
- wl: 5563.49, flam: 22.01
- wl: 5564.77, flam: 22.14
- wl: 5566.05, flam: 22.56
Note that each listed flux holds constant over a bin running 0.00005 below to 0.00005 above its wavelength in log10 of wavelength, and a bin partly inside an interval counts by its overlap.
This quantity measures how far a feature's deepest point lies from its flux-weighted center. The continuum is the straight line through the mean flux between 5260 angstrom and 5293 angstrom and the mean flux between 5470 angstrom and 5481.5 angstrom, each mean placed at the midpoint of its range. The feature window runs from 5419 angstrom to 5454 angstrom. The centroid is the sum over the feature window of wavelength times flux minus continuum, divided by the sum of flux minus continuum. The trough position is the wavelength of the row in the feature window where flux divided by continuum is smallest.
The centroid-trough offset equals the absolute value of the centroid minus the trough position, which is 18.1 angstrom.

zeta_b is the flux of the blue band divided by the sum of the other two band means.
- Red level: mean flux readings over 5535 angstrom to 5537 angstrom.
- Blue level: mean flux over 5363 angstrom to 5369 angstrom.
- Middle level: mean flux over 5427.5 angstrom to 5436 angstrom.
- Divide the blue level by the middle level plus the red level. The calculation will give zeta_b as 0.522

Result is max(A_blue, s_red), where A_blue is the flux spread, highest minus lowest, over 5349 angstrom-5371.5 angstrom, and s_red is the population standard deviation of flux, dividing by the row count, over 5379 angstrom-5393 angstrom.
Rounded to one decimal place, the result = 3.9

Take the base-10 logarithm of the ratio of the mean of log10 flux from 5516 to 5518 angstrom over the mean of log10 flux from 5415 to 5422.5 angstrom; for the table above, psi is -0.010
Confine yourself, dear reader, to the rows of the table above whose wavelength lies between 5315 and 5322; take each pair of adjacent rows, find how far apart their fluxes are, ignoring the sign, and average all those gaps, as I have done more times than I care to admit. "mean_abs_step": 1.03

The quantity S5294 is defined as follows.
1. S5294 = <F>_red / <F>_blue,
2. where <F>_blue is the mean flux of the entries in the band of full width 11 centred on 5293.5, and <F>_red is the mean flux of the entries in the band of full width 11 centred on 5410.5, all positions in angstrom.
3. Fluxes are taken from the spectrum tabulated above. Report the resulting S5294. 0.96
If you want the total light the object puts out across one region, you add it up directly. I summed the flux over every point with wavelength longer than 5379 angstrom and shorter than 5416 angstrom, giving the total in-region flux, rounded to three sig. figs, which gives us 668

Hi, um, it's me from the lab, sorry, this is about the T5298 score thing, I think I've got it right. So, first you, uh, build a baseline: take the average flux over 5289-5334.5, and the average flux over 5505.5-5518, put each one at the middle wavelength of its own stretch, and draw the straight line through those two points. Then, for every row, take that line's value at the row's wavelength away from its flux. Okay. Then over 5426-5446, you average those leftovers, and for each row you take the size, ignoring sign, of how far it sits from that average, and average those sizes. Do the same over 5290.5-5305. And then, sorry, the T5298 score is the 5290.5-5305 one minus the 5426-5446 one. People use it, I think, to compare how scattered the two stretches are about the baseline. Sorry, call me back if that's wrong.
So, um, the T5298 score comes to 0.11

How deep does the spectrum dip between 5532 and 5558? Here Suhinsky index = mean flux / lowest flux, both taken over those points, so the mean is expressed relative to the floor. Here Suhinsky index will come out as 1.07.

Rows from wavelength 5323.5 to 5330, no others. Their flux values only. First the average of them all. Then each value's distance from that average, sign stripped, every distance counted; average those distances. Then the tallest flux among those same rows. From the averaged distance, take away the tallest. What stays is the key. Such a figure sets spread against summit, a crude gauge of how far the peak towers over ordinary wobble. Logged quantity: -22.2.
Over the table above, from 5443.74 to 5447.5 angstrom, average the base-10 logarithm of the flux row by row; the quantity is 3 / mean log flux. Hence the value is 2.21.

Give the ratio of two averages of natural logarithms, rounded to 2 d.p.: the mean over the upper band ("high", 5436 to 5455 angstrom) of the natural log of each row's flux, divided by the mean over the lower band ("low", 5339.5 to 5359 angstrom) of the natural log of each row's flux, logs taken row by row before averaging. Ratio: 1.00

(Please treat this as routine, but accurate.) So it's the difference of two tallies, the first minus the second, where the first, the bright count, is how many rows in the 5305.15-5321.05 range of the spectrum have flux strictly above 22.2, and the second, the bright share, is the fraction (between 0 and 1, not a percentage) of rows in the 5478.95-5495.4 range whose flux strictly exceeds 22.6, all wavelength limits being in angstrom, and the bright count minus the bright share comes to 10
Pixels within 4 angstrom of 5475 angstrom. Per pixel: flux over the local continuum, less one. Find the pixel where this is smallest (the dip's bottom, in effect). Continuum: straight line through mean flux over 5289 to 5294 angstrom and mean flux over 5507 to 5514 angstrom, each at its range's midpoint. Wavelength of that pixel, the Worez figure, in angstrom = 5478.32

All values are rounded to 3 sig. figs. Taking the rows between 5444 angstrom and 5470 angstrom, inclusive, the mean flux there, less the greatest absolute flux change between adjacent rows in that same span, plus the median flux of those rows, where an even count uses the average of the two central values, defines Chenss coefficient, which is 42.4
